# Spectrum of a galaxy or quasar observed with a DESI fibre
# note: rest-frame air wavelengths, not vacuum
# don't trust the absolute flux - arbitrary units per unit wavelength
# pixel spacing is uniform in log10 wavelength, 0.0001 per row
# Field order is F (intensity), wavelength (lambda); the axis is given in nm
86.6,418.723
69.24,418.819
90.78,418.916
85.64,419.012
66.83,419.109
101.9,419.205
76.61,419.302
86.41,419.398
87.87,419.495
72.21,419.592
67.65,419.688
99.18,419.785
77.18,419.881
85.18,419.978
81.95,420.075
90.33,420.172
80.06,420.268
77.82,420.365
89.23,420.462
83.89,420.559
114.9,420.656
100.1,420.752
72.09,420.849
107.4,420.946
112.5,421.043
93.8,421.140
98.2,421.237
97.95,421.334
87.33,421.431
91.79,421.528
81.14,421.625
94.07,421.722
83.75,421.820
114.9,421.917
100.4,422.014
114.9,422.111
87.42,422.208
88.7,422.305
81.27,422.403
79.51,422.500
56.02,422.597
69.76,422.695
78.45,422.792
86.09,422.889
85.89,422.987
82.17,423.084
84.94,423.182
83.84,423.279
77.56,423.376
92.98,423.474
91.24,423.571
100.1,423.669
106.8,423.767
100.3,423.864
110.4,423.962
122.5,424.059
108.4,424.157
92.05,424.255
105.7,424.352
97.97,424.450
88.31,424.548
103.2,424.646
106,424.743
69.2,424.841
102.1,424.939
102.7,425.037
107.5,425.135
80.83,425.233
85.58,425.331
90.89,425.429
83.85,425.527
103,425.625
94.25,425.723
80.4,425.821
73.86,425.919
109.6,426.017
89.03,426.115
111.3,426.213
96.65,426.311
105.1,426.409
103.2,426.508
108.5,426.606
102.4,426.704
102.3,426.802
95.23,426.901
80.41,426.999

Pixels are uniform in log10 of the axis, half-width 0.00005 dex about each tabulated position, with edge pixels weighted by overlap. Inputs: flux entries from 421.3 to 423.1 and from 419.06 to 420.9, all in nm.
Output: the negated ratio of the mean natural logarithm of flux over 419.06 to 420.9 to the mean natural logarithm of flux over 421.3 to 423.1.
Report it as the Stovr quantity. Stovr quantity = -0.994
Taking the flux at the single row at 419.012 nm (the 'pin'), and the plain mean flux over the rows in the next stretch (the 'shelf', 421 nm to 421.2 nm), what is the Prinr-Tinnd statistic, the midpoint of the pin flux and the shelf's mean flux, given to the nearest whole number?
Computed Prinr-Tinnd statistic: 94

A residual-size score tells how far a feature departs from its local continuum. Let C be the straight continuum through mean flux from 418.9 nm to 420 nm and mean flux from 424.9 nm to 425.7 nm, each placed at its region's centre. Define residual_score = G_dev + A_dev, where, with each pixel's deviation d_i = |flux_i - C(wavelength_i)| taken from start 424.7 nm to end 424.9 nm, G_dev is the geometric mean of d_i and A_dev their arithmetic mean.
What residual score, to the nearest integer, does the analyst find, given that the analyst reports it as 36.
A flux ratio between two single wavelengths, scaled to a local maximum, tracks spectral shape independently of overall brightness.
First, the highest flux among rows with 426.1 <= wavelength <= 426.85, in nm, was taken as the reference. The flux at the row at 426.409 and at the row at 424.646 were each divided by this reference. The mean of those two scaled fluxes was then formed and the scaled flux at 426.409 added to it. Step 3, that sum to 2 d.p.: 1.88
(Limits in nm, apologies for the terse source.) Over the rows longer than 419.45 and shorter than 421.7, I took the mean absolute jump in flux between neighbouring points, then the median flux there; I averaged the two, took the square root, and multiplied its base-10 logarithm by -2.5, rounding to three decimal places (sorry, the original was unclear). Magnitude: -2.128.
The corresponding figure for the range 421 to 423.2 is -2.112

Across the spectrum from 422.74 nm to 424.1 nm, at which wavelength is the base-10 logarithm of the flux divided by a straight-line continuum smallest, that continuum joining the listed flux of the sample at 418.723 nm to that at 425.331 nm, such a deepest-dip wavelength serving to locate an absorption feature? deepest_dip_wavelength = 423.376 nm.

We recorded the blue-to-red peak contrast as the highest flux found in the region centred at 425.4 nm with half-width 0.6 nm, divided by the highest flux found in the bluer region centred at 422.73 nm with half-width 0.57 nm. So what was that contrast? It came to 1.2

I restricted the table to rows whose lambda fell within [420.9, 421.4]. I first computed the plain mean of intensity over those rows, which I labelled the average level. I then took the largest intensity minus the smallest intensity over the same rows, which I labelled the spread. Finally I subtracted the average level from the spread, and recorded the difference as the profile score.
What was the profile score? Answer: -83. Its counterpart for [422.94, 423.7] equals -65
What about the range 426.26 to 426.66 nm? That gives -92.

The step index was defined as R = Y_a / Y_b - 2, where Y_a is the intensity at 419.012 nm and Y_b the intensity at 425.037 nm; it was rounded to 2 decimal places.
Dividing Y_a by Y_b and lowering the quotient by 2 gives -1.17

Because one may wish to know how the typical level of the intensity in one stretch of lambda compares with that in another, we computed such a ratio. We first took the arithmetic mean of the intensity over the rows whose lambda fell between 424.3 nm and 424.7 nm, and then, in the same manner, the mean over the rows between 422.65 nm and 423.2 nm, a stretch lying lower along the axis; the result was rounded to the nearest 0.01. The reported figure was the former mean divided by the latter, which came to 1.22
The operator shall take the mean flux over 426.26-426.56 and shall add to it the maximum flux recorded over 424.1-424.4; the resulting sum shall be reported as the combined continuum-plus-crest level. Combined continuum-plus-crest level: 210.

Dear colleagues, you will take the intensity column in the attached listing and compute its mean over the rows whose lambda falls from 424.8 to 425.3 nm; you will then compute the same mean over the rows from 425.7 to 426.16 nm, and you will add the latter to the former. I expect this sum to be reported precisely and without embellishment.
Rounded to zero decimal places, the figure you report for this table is 182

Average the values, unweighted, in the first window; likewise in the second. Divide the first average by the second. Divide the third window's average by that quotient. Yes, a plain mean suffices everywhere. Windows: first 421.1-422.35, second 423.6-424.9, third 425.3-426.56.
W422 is 100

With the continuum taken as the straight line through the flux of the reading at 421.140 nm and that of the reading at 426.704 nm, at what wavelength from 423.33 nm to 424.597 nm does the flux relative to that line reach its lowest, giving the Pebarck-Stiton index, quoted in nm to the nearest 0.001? 423.376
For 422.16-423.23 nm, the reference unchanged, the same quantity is 422.597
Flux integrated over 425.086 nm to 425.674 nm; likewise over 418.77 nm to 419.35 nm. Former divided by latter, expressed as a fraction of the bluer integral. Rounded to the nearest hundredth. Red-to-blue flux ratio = 1.14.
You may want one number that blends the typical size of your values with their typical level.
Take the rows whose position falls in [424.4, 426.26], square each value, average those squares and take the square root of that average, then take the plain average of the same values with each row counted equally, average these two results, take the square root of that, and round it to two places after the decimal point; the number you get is 9.70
